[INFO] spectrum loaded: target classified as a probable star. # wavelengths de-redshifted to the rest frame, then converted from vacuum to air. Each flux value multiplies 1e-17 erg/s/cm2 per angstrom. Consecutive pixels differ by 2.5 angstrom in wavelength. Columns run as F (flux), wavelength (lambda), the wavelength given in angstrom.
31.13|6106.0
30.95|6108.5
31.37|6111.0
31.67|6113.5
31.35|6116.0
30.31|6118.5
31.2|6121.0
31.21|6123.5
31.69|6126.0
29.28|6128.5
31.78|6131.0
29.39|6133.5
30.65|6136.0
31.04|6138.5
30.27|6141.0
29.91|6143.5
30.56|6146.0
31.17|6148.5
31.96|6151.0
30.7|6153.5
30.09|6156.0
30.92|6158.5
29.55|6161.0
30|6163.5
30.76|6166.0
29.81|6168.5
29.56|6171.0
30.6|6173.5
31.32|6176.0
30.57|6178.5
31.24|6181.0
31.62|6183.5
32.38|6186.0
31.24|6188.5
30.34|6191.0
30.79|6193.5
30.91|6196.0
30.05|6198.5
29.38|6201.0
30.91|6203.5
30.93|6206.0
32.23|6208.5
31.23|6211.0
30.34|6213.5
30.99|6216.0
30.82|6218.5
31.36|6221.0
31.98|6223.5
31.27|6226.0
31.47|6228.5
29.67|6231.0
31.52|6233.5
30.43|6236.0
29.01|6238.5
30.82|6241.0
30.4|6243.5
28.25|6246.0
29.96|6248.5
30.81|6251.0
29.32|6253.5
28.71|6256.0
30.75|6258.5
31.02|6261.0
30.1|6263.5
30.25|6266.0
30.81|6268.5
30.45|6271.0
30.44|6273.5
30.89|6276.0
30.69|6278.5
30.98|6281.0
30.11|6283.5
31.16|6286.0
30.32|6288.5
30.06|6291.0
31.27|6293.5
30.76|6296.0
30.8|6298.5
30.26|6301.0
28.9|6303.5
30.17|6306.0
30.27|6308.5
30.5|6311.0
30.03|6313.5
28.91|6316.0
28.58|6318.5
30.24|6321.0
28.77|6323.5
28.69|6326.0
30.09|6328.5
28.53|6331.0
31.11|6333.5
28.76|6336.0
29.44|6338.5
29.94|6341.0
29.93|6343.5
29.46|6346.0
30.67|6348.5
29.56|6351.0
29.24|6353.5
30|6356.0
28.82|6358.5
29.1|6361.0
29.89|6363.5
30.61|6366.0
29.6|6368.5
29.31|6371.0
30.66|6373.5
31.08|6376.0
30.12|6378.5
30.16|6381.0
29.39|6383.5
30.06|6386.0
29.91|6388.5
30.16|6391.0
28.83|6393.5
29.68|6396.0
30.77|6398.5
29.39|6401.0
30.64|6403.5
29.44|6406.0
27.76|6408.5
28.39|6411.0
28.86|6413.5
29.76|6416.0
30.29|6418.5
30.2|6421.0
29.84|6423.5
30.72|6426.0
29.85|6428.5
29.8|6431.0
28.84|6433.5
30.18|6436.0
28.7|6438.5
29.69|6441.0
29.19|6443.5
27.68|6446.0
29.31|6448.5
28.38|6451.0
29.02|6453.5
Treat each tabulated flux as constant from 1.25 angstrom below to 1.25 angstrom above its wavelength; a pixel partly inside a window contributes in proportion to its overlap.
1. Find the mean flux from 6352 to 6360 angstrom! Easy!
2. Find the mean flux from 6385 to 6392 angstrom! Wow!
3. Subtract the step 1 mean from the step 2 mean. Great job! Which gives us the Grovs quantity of 0.7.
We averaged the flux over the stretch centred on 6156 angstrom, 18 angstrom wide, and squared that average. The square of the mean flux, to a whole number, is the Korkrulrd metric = 938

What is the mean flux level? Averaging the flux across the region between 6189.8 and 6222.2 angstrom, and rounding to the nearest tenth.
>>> 30.8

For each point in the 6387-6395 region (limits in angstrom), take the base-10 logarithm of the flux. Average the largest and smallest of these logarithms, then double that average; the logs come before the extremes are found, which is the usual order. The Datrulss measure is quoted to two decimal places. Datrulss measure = 2.94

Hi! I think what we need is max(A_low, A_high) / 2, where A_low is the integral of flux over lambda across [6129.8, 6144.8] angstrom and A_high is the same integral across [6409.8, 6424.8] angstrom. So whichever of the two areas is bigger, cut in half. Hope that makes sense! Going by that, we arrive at 229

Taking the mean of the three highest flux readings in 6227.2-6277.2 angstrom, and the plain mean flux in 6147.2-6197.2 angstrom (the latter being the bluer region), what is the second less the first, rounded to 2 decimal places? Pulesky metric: -0.56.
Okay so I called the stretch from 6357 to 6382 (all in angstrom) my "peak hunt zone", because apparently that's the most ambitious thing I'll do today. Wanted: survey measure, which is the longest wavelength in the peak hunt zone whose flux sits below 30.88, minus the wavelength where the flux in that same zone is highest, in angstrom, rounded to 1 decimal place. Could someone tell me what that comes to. 5.0 angstrom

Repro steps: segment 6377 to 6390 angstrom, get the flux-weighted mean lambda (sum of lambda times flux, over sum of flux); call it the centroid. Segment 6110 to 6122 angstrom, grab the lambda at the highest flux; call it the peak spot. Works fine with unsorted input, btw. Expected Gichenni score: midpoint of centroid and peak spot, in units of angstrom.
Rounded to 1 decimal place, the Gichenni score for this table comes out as 6248.5 angstrom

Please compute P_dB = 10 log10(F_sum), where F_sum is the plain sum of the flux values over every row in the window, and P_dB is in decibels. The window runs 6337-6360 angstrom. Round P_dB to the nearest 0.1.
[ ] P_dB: 24.3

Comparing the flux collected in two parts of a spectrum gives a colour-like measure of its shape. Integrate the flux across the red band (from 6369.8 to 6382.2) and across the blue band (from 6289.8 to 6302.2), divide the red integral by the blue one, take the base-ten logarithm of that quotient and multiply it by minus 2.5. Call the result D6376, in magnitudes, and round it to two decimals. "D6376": 0.01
